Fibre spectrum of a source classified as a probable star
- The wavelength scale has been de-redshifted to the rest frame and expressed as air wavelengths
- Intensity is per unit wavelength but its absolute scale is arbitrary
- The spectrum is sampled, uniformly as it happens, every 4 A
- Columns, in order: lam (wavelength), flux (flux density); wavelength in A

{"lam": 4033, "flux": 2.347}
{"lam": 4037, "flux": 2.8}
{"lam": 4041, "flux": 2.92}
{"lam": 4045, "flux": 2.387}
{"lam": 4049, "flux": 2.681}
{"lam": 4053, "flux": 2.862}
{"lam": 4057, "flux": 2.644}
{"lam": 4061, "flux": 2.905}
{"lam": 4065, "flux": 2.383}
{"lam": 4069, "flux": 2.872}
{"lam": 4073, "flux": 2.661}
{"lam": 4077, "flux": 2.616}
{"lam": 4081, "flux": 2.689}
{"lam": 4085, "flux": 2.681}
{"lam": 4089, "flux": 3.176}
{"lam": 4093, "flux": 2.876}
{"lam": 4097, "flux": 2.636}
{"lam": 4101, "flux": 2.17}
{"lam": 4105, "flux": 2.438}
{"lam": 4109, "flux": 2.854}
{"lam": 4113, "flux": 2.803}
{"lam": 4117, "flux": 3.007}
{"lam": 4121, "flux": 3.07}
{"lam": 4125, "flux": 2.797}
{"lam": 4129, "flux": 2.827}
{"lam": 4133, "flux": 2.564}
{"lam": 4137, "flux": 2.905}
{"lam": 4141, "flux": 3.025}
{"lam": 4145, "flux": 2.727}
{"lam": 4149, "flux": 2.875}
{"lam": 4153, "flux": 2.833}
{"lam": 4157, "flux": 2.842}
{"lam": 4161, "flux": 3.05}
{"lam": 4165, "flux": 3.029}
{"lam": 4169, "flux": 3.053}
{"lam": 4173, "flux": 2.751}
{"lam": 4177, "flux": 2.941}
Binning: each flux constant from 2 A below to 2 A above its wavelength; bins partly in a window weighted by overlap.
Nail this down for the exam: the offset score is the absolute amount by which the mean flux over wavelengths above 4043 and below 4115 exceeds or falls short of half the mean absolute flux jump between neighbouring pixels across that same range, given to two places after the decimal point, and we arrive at 2.55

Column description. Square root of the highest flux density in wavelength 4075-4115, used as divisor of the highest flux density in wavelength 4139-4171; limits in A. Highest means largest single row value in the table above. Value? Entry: 1.71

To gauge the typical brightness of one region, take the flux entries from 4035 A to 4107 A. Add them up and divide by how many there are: 2.69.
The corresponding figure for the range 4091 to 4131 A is 2.75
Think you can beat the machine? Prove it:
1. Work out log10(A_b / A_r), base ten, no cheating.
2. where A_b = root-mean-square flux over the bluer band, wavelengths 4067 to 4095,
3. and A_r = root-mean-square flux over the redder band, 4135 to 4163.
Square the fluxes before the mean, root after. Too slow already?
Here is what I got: -0.014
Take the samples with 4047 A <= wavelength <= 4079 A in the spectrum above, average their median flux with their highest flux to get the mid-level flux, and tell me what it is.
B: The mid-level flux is 2.79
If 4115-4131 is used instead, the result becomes 2.99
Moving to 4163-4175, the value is 3.04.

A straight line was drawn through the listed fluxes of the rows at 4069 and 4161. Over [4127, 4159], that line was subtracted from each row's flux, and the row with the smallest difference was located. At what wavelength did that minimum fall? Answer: 4133 A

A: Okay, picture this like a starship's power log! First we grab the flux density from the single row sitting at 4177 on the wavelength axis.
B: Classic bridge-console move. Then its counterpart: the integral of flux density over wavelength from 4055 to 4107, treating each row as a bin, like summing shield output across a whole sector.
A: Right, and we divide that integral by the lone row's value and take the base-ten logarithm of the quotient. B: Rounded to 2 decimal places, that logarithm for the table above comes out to 1.67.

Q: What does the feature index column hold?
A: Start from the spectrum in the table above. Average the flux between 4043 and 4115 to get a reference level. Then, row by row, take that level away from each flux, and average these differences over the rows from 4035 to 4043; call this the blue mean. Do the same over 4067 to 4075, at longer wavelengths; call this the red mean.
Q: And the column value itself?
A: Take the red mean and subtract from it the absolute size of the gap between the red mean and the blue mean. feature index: -0.01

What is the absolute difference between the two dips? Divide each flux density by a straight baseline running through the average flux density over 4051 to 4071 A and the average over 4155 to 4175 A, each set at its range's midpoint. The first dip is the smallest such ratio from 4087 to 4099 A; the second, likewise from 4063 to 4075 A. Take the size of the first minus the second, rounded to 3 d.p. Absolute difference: 0.070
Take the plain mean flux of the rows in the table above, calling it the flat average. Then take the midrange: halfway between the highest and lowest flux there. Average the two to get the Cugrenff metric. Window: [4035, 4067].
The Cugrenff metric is 2.67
